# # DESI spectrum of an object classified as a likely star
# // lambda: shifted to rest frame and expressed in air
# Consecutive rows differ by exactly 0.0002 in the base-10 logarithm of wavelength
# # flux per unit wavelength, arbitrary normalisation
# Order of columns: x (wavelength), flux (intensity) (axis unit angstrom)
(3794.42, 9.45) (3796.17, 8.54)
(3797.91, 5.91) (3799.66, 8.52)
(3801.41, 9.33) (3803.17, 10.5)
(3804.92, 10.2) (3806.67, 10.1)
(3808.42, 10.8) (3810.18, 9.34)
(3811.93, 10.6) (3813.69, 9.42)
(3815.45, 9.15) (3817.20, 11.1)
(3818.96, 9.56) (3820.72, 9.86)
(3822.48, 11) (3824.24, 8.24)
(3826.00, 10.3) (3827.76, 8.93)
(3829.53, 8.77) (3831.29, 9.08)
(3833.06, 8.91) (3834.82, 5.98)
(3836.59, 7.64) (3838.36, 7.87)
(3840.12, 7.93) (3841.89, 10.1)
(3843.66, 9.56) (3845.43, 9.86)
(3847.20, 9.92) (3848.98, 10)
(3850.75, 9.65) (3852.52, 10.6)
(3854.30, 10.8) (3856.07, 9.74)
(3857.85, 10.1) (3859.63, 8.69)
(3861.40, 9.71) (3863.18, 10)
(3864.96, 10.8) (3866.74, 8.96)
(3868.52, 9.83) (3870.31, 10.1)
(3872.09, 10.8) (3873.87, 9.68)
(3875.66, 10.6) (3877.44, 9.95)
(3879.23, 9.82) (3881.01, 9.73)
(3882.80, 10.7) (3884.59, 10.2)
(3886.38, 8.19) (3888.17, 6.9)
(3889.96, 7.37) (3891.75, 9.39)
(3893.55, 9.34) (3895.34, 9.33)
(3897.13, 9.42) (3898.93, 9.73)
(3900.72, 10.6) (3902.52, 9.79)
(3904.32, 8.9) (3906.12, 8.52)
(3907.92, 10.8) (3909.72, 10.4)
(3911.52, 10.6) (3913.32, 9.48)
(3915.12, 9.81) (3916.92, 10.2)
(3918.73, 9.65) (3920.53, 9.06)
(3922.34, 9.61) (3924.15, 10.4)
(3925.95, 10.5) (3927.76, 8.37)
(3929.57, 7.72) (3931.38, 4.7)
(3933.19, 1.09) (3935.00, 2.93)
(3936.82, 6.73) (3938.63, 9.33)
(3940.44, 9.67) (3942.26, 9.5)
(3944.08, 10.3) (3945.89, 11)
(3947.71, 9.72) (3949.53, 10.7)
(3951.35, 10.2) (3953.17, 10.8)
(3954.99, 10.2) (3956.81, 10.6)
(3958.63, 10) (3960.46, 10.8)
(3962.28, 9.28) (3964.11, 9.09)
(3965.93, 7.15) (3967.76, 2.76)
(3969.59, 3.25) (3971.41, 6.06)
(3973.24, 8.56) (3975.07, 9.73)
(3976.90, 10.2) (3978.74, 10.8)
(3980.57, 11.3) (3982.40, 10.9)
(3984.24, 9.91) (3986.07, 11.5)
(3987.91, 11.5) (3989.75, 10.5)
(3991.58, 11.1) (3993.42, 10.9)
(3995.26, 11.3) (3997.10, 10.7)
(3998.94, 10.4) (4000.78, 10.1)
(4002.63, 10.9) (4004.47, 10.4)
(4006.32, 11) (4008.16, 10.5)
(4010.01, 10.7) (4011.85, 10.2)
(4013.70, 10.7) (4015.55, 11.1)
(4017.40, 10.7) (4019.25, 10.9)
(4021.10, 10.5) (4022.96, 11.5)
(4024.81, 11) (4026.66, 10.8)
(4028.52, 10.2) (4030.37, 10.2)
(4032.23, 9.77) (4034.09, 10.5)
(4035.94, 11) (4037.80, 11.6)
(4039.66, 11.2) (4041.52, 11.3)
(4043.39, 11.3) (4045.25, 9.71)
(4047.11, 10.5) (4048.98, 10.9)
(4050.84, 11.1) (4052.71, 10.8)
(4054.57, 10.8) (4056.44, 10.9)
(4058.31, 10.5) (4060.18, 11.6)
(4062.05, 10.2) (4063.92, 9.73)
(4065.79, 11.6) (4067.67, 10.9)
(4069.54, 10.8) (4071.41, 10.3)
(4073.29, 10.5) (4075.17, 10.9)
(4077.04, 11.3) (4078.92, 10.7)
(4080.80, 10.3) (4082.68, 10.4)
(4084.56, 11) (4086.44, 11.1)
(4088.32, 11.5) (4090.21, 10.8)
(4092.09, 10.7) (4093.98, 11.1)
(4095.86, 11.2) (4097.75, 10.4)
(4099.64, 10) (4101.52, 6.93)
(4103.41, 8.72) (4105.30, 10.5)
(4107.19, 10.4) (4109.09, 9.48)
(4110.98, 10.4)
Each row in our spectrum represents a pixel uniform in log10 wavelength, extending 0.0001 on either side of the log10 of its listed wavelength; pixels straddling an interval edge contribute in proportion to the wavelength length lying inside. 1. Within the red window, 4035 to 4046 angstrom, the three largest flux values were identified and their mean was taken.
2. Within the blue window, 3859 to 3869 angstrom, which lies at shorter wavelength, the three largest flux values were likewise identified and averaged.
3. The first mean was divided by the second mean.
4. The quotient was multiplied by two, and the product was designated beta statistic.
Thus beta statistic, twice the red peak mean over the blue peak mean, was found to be 2.23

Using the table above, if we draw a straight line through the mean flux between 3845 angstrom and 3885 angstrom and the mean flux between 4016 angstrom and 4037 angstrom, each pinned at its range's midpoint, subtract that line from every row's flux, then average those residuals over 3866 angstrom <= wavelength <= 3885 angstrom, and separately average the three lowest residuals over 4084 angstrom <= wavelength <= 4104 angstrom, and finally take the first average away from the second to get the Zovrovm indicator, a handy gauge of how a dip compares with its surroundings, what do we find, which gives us -2.4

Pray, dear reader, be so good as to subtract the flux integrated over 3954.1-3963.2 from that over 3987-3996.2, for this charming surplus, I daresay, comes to 9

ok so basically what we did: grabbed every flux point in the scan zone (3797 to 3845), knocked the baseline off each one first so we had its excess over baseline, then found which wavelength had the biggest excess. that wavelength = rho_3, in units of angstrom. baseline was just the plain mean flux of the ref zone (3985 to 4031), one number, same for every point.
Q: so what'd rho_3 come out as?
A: 3817.20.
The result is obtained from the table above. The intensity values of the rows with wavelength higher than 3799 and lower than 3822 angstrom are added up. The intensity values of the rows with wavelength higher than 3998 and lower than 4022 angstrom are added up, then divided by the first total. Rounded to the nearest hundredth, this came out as 1.07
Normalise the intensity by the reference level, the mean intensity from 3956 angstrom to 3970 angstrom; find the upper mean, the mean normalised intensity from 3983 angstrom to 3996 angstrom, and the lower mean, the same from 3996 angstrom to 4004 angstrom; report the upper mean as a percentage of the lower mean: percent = 104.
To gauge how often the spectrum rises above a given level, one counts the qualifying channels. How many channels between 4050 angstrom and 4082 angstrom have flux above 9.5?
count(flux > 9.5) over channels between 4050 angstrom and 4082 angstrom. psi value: 17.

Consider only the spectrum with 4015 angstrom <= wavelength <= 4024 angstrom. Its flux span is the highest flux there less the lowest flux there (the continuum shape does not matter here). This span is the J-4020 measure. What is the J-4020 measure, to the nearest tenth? 1.0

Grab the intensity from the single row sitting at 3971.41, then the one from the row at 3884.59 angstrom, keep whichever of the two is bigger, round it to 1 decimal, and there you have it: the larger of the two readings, 10.2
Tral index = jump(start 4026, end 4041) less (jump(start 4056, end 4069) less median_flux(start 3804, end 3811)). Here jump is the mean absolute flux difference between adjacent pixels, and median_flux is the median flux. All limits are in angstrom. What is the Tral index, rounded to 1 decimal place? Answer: 9.6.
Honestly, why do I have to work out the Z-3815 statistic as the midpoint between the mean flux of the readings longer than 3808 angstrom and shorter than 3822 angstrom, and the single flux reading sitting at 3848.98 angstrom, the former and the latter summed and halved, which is 10.0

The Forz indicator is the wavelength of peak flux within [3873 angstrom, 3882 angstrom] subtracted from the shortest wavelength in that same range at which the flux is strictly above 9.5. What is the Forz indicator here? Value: -1.8 angstrom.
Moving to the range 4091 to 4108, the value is -3.8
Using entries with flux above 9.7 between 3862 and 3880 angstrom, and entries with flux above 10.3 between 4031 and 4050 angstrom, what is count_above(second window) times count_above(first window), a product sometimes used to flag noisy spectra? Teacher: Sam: 64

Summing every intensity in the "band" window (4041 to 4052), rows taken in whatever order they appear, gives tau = 64.8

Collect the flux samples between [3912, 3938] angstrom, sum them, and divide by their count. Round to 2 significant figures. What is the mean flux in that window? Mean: 7.9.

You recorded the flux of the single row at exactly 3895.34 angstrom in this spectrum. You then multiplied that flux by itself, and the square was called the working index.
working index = 87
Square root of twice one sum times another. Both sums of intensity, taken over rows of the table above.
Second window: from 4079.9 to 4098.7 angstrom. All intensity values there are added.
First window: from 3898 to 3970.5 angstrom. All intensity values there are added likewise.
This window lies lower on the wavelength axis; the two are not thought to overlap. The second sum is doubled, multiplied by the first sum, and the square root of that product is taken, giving 277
